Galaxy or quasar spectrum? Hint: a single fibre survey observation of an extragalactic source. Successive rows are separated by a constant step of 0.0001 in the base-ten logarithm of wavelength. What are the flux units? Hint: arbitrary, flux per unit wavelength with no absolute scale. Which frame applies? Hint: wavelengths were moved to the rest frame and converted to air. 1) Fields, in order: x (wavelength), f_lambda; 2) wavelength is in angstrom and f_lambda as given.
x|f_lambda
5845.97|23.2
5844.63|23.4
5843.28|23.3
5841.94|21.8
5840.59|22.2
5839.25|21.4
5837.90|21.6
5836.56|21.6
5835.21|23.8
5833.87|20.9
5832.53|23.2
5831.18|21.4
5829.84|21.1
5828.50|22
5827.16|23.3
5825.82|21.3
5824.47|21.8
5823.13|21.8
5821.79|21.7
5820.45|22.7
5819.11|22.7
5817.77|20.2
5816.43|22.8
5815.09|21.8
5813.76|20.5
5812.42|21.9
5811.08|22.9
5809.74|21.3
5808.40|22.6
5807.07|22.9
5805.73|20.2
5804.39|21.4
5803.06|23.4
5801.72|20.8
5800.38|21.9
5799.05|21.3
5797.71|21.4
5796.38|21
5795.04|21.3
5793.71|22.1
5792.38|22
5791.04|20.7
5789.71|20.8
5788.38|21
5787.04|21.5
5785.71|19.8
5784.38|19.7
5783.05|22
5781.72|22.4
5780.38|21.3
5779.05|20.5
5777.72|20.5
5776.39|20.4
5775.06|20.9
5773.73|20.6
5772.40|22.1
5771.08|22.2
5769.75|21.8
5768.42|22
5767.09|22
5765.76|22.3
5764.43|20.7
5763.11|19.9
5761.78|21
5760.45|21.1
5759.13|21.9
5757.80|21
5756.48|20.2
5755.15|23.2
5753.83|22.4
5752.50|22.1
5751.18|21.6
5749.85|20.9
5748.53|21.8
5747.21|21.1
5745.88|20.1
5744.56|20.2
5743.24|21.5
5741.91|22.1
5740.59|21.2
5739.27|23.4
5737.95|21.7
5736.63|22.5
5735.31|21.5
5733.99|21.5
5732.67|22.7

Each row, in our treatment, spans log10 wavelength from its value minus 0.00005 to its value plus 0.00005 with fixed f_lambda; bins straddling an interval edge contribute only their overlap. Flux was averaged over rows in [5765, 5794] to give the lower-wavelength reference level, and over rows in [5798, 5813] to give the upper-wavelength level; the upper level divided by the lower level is 1.027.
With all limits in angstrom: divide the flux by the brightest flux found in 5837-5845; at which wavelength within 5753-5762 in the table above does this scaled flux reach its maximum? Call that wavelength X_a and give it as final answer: 5755.15 angstrom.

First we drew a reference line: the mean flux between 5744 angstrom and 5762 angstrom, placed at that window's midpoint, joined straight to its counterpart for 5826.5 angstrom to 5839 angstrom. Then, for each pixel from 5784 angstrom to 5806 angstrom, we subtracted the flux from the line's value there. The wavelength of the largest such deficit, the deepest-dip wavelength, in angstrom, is 5784.38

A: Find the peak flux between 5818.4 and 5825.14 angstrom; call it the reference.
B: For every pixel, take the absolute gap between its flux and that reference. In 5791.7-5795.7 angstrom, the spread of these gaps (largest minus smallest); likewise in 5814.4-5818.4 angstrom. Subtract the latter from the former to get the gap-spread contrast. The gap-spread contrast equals -1.6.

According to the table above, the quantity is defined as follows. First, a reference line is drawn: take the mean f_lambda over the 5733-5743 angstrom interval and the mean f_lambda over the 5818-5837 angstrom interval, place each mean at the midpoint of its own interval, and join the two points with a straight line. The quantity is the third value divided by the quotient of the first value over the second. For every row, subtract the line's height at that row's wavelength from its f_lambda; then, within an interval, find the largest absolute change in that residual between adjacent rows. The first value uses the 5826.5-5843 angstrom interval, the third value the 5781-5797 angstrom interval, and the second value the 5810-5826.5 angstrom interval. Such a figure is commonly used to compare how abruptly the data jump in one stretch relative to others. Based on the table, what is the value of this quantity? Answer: 2.1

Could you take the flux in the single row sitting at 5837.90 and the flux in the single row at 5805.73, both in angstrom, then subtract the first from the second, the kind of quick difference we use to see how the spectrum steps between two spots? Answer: -1.4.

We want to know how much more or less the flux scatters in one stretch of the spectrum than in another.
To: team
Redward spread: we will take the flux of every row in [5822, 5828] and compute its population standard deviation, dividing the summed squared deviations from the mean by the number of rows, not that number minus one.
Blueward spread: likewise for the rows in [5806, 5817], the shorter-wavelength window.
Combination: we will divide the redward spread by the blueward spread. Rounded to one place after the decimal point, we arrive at 0.9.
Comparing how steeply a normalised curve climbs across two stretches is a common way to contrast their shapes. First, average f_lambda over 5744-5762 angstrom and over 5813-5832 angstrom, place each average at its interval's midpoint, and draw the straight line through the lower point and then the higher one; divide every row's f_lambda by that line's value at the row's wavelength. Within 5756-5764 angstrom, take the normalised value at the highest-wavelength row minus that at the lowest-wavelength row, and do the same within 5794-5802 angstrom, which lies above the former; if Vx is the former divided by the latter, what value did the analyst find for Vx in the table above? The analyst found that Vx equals 0.6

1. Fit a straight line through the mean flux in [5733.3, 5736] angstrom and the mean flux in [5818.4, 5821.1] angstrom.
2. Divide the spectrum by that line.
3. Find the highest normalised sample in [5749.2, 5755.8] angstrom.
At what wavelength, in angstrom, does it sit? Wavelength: 5755.15 angstrom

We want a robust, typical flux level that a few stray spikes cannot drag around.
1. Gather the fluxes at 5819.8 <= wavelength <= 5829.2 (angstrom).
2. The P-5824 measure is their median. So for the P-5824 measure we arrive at 21.8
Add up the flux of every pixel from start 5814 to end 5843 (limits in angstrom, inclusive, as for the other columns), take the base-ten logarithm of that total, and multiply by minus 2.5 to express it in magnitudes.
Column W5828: -6.66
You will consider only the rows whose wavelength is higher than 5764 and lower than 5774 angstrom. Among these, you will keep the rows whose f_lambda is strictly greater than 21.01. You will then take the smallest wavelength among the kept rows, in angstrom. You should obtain 5765.76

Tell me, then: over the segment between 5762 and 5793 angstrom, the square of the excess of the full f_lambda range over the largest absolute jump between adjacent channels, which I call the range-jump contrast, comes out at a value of 0.16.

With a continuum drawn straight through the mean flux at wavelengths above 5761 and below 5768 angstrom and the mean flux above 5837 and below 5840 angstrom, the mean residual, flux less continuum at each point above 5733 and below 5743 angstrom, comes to 0.9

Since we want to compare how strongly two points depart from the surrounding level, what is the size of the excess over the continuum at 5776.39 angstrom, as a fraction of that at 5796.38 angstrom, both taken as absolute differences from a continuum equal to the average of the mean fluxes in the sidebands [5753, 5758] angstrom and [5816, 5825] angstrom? 1.7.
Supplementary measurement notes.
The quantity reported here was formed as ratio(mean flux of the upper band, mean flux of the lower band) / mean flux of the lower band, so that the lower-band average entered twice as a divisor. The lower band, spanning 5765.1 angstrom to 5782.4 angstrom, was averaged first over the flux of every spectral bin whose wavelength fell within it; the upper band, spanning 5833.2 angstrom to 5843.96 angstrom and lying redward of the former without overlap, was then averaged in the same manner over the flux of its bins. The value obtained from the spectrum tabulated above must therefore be 0.0479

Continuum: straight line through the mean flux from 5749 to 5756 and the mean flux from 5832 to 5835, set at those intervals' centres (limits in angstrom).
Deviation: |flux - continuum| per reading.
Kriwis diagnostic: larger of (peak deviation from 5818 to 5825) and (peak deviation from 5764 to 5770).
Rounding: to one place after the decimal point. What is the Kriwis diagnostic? 1.3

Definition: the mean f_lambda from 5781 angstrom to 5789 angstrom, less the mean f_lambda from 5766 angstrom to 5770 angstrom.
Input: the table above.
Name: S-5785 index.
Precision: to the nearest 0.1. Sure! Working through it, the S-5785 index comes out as -0.9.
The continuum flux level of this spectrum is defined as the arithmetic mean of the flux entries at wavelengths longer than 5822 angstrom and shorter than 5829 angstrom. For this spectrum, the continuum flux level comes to 22.0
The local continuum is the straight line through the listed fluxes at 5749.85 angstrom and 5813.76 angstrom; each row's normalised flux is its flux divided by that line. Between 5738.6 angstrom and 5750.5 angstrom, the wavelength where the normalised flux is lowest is 5745.88 angstrom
